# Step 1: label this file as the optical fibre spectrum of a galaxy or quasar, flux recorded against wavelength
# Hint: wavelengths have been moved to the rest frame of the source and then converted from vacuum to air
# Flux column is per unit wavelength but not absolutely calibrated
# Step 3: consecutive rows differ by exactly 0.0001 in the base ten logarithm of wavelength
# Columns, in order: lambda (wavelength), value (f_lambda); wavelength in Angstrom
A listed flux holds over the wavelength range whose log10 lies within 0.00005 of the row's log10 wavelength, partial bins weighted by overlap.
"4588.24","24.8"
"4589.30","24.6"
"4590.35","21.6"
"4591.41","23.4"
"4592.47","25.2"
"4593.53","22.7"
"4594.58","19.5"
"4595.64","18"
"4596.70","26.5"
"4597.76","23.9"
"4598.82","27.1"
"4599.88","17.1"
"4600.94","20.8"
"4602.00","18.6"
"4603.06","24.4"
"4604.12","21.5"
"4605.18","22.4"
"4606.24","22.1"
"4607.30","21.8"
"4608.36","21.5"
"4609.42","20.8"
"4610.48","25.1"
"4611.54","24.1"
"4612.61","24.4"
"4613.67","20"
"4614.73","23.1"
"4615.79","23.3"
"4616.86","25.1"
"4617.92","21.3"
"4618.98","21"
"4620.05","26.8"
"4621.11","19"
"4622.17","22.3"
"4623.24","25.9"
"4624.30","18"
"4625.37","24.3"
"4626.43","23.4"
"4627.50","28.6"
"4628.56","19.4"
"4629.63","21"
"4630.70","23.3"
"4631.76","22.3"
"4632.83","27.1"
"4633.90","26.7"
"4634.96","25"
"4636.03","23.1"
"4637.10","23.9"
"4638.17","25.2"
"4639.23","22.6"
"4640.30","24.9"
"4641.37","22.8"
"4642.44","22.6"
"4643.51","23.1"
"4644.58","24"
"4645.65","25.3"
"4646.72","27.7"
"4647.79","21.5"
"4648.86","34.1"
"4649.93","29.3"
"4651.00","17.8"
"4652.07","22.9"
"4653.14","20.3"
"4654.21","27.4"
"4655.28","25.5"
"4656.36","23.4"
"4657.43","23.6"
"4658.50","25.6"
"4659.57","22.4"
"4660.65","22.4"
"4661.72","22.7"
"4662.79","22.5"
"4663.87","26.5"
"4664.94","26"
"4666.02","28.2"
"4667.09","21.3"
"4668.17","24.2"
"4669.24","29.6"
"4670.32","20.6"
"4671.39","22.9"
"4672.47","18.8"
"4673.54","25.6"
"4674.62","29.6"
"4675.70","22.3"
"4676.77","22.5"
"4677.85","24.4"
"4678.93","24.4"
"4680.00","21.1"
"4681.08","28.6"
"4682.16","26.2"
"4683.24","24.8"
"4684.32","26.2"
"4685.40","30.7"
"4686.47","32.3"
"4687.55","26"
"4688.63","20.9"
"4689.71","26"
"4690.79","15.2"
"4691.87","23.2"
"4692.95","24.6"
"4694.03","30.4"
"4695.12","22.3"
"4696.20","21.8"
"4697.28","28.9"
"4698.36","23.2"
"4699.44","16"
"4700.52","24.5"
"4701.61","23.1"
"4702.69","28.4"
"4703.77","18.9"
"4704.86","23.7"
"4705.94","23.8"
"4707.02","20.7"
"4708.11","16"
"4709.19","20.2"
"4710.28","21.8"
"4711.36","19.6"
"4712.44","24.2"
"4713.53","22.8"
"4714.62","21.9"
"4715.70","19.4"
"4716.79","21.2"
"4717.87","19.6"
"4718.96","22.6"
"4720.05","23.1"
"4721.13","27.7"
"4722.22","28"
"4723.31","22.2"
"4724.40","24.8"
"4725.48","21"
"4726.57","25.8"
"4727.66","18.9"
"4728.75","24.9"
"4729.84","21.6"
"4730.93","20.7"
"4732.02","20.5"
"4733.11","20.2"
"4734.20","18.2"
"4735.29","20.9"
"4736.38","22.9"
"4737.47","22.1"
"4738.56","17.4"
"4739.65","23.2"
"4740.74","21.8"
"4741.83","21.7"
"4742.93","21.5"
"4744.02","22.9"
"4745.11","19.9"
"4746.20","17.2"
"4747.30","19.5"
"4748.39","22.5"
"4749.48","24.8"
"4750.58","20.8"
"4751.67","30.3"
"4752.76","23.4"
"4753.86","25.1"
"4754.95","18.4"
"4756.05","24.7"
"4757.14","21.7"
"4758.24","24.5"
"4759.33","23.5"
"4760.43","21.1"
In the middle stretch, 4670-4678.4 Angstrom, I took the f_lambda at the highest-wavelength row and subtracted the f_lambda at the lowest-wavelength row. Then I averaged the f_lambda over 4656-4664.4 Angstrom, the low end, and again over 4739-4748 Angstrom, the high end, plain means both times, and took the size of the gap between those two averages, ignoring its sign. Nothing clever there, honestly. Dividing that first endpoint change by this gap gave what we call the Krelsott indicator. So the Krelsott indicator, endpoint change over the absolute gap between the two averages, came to 1.4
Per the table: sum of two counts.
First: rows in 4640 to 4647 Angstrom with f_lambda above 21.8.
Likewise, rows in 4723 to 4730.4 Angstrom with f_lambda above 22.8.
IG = 10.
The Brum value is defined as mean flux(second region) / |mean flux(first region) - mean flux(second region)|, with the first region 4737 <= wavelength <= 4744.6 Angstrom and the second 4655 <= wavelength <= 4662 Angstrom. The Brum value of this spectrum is 11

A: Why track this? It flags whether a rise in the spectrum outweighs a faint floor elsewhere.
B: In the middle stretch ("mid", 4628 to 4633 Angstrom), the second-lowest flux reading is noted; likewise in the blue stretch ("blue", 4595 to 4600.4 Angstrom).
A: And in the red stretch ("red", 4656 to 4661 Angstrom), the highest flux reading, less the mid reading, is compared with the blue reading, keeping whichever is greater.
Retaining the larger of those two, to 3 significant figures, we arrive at 18.0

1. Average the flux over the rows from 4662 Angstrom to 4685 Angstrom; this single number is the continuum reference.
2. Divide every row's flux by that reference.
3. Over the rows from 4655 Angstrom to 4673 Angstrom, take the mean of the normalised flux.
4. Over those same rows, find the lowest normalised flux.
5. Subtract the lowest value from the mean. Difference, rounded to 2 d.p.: 0.21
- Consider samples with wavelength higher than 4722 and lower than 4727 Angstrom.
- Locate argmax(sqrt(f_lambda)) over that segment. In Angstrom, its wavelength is 4722.22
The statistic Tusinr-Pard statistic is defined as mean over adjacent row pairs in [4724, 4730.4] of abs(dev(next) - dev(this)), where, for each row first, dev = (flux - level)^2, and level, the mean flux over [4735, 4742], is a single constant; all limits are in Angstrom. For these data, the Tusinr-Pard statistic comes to 12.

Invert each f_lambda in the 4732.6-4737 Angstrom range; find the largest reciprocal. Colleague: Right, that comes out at 0.055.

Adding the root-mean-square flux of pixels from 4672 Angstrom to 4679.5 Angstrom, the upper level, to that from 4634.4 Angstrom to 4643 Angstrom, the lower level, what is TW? 47.9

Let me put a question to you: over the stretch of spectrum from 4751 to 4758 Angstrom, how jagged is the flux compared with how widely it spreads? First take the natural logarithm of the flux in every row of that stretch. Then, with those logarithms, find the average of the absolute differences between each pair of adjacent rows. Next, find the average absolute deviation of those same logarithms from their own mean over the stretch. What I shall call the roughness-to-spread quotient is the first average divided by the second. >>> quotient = 1.8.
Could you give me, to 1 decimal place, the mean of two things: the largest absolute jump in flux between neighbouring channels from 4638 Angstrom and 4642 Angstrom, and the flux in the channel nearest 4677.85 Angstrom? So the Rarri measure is 13.5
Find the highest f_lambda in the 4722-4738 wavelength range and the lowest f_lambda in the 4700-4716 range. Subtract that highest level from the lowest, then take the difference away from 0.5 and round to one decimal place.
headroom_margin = 12.5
